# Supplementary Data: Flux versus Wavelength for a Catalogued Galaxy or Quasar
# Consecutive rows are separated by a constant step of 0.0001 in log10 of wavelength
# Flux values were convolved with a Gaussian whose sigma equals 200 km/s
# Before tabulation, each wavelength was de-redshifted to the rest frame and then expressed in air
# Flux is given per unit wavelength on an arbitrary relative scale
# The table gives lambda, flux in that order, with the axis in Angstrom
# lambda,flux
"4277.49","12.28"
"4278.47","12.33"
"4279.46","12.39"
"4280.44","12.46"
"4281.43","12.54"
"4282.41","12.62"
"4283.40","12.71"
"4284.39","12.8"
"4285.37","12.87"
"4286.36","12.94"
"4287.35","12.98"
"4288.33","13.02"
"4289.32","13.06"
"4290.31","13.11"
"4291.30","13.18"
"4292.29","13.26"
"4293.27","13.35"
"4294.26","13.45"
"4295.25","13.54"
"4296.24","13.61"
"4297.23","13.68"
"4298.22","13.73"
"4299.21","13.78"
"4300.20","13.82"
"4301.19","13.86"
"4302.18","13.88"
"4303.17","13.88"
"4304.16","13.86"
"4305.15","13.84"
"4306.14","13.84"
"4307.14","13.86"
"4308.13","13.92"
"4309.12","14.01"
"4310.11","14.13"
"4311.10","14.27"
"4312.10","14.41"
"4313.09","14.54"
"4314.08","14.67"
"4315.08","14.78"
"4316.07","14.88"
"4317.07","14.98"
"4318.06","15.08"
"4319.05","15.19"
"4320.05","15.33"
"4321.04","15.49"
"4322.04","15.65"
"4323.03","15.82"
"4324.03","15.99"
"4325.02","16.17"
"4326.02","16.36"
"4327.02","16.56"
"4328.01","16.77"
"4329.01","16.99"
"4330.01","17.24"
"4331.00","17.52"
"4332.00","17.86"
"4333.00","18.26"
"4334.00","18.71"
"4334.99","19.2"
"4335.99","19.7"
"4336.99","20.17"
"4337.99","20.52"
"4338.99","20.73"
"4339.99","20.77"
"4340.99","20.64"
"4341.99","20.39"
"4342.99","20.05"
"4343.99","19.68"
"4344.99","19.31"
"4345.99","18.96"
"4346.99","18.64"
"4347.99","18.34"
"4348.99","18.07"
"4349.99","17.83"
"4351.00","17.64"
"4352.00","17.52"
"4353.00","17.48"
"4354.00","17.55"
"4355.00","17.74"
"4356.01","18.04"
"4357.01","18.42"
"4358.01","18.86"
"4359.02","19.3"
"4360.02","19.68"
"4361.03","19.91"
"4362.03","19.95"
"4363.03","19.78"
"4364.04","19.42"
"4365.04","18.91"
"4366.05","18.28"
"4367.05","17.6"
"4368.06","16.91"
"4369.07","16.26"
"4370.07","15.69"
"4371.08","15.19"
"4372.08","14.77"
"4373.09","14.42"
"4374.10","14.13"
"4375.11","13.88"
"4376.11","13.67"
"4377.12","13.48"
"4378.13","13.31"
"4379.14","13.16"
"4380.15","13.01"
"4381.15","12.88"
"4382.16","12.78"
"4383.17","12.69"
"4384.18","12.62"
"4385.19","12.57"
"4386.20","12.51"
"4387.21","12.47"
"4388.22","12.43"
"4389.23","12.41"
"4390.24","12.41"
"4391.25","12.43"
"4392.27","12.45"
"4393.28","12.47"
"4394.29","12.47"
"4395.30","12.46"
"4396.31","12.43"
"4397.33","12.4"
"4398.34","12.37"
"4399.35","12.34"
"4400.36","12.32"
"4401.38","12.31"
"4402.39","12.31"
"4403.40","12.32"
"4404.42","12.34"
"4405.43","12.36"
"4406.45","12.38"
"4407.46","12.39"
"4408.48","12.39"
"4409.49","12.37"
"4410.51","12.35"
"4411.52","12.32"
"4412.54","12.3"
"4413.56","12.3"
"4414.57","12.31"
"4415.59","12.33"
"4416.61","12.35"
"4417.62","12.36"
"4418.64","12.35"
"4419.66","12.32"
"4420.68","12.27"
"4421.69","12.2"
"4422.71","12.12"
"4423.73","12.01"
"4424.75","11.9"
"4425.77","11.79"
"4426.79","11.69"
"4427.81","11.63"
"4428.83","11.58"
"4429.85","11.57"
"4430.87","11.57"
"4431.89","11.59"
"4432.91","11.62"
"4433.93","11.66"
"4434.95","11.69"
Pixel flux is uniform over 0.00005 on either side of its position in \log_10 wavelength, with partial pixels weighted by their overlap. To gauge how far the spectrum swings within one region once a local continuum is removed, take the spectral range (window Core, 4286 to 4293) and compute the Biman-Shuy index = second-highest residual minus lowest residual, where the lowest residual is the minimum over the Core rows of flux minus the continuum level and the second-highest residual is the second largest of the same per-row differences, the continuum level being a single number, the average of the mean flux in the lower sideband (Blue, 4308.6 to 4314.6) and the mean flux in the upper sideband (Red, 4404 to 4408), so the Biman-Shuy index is 0.24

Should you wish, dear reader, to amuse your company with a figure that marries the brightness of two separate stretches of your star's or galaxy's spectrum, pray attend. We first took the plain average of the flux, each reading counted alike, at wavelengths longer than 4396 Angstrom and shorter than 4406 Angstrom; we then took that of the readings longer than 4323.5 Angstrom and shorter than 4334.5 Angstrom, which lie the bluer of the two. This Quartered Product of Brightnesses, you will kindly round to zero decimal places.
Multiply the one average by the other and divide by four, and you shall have 53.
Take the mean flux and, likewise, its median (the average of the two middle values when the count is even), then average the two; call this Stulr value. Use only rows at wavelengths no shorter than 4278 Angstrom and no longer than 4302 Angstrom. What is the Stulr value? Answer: 13.1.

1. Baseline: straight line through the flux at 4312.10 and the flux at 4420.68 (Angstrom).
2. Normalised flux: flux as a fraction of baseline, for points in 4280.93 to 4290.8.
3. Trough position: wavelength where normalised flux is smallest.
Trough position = 4281.43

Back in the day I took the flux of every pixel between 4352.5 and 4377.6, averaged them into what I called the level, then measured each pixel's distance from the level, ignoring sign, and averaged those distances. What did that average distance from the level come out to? 1.87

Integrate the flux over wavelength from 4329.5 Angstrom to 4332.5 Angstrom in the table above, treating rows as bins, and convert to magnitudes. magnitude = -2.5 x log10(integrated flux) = -4.30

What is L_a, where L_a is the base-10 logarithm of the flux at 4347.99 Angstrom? 1.26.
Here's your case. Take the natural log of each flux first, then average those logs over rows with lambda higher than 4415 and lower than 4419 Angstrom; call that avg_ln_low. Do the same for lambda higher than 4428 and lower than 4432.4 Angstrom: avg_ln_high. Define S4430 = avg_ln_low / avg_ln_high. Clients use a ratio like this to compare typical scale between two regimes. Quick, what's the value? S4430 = 1.03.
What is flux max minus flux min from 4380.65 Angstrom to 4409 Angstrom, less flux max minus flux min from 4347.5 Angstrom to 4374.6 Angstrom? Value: -5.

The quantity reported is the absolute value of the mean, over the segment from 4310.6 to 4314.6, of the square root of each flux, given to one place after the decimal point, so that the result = 3.8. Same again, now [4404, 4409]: 3.5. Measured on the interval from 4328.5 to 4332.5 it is 4.2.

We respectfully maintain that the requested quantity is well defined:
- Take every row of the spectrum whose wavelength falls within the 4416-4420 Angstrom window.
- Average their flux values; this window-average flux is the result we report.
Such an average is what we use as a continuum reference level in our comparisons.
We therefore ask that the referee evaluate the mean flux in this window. 12.3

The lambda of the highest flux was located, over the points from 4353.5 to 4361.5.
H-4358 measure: 4361.03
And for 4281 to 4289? 4288.33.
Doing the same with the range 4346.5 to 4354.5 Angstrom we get 4346.99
